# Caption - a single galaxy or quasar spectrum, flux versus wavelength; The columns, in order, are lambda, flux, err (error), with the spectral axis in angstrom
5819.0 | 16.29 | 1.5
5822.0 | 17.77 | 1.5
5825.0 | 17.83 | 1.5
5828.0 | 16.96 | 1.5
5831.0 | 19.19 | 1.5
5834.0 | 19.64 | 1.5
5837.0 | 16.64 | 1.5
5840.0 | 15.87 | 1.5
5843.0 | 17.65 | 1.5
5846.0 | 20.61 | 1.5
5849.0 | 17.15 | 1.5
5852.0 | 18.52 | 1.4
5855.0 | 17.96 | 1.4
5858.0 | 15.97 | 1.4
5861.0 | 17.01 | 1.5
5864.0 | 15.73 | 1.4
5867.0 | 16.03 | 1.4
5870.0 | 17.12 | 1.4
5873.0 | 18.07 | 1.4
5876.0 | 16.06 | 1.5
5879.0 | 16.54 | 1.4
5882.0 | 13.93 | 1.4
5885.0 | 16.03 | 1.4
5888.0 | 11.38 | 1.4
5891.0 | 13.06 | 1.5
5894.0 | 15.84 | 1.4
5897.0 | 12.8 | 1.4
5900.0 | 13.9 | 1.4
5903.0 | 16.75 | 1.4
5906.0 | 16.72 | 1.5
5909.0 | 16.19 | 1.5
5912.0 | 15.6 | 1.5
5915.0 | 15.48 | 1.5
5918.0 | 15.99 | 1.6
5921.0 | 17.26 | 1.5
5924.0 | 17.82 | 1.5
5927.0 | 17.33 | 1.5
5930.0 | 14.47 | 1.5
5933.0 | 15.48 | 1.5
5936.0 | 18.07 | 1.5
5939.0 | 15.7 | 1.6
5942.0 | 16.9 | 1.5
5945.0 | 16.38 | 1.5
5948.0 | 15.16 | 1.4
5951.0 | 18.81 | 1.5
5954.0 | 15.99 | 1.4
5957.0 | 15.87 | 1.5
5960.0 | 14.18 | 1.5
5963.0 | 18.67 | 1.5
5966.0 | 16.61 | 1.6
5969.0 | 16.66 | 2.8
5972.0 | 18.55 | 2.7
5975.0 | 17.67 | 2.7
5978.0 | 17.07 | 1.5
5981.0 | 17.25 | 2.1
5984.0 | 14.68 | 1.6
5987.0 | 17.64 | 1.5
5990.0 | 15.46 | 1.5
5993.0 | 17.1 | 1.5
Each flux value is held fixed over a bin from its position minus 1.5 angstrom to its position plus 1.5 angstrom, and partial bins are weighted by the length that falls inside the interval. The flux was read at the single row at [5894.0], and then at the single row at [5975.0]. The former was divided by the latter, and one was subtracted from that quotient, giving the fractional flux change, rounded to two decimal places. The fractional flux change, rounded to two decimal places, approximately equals -0.10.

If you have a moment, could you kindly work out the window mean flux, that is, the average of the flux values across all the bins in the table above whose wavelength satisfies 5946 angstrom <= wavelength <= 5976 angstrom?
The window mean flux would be 16.8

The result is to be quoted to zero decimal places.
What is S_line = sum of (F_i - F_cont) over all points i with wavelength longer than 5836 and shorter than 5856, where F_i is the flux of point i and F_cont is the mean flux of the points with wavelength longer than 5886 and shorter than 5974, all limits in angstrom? 12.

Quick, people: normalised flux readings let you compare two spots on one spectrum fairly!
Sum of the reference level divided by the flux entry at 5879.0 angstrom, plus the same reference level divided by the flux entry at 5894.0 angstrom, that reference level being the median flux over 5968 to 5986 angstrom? 2.12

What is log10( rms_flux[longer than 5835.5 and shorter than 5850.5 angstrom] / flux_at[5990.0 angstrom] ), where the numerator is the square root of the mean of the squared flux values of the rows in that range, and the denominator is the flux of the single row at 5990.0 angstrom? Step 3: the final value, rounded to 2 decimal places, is 0.06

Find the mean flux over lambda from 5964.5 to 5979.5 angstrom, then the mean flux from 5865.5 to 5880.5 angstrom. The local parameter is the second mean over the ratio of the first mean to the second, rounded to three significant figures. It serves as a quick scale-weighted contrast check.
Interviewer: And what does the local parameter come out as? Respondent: 16.2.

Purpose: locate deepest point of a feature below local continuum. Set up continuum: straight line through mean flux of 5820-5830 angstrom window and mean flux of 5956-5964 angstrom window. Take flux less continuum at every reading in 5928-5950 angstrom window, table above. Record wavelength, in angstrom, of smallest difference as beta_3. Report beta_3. 5930.0 angstrom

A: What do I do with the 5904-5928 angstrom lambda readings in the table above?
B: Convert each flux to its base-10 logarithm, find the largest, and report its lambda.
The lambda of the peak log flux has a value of 5924.0 angstrom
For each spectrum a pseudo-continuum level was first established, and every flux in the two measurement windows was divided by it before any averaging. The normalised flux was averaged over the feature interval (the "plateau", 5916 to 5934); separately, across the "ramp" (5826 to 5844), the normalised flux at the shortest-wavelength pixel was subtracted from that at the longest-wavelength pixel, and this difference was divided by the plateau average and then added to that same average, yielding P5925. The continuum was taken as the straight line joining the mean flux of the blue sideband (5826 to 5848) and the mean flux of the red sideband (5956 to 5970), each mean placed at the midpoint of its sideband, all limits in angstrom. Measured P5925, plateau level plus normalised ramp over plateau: 1.02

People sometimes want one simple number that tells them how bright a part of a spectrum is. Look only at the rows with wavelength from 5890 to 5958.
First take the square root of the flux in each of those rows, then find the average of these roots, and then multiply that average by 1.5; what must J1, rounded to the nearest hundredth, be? 5.99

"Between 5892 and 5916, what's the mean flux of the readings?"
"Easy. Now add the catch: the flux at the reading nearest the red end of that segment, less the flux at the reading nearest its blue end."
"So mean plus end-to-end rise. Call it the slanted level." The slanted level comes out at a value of 15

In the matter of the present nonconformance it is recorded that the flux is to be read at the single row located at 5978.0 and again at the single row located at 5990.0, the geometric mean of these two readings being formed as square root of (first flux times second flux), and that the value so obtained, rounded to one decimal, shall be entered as 16.2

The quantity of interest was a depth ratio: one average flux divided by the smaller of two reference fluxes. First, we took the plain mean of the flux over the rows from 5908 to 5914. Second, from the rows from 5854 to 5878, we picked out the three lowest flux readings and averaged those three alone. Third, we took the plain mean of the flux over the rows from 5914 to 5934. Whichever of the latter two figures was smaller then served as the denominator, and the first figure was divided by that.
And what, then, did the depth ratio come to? 1.00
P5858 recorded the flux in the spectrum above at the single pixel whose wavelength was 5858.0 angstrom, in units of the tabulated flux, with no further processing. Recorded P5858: 15.97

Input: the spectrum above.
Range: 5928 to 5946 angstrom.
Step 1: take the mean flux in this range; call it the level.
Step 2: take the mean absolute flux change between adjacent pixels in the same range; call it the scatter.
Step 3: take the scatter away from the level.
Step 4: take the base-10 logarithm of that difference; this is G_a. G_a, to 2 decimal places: 1.17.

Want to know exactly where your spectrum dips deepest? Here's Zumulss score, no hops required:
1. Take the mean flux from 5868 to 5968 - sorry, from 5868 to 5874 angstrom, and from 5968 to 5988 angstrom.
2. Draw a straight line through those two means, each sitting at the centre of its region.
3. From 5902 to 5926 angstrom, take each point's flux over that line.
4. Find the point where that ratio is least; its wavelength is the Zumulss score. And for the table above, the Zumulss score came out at 5915.0 angstrom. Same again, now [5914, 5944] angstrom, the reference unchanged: 5930.0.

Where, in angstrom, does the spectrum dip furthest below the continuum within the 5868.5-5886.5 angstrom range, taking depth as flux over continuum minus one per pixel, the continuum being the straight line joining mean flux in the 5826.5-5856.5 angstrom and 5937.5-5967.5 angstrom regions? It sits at 5882.0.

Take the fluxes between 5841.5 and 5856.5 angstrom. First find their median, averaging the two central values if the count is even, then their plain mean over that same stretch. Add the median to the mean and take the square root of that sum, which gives 6.03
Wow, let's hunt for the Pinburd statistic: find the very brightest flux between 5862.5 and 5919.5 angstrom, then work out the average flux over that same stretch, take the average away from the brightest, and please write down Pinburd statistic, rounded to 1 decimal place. 2.6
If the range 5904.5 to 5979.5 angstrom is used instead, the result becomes 2.2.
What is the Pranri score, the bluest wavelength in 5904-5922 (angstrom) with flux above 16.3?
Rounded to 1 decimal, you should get 5906.0 angstrom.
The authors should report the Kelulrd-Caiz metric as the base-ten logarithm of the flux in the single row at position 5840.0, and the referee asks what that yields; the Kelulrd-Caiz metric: 1.20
